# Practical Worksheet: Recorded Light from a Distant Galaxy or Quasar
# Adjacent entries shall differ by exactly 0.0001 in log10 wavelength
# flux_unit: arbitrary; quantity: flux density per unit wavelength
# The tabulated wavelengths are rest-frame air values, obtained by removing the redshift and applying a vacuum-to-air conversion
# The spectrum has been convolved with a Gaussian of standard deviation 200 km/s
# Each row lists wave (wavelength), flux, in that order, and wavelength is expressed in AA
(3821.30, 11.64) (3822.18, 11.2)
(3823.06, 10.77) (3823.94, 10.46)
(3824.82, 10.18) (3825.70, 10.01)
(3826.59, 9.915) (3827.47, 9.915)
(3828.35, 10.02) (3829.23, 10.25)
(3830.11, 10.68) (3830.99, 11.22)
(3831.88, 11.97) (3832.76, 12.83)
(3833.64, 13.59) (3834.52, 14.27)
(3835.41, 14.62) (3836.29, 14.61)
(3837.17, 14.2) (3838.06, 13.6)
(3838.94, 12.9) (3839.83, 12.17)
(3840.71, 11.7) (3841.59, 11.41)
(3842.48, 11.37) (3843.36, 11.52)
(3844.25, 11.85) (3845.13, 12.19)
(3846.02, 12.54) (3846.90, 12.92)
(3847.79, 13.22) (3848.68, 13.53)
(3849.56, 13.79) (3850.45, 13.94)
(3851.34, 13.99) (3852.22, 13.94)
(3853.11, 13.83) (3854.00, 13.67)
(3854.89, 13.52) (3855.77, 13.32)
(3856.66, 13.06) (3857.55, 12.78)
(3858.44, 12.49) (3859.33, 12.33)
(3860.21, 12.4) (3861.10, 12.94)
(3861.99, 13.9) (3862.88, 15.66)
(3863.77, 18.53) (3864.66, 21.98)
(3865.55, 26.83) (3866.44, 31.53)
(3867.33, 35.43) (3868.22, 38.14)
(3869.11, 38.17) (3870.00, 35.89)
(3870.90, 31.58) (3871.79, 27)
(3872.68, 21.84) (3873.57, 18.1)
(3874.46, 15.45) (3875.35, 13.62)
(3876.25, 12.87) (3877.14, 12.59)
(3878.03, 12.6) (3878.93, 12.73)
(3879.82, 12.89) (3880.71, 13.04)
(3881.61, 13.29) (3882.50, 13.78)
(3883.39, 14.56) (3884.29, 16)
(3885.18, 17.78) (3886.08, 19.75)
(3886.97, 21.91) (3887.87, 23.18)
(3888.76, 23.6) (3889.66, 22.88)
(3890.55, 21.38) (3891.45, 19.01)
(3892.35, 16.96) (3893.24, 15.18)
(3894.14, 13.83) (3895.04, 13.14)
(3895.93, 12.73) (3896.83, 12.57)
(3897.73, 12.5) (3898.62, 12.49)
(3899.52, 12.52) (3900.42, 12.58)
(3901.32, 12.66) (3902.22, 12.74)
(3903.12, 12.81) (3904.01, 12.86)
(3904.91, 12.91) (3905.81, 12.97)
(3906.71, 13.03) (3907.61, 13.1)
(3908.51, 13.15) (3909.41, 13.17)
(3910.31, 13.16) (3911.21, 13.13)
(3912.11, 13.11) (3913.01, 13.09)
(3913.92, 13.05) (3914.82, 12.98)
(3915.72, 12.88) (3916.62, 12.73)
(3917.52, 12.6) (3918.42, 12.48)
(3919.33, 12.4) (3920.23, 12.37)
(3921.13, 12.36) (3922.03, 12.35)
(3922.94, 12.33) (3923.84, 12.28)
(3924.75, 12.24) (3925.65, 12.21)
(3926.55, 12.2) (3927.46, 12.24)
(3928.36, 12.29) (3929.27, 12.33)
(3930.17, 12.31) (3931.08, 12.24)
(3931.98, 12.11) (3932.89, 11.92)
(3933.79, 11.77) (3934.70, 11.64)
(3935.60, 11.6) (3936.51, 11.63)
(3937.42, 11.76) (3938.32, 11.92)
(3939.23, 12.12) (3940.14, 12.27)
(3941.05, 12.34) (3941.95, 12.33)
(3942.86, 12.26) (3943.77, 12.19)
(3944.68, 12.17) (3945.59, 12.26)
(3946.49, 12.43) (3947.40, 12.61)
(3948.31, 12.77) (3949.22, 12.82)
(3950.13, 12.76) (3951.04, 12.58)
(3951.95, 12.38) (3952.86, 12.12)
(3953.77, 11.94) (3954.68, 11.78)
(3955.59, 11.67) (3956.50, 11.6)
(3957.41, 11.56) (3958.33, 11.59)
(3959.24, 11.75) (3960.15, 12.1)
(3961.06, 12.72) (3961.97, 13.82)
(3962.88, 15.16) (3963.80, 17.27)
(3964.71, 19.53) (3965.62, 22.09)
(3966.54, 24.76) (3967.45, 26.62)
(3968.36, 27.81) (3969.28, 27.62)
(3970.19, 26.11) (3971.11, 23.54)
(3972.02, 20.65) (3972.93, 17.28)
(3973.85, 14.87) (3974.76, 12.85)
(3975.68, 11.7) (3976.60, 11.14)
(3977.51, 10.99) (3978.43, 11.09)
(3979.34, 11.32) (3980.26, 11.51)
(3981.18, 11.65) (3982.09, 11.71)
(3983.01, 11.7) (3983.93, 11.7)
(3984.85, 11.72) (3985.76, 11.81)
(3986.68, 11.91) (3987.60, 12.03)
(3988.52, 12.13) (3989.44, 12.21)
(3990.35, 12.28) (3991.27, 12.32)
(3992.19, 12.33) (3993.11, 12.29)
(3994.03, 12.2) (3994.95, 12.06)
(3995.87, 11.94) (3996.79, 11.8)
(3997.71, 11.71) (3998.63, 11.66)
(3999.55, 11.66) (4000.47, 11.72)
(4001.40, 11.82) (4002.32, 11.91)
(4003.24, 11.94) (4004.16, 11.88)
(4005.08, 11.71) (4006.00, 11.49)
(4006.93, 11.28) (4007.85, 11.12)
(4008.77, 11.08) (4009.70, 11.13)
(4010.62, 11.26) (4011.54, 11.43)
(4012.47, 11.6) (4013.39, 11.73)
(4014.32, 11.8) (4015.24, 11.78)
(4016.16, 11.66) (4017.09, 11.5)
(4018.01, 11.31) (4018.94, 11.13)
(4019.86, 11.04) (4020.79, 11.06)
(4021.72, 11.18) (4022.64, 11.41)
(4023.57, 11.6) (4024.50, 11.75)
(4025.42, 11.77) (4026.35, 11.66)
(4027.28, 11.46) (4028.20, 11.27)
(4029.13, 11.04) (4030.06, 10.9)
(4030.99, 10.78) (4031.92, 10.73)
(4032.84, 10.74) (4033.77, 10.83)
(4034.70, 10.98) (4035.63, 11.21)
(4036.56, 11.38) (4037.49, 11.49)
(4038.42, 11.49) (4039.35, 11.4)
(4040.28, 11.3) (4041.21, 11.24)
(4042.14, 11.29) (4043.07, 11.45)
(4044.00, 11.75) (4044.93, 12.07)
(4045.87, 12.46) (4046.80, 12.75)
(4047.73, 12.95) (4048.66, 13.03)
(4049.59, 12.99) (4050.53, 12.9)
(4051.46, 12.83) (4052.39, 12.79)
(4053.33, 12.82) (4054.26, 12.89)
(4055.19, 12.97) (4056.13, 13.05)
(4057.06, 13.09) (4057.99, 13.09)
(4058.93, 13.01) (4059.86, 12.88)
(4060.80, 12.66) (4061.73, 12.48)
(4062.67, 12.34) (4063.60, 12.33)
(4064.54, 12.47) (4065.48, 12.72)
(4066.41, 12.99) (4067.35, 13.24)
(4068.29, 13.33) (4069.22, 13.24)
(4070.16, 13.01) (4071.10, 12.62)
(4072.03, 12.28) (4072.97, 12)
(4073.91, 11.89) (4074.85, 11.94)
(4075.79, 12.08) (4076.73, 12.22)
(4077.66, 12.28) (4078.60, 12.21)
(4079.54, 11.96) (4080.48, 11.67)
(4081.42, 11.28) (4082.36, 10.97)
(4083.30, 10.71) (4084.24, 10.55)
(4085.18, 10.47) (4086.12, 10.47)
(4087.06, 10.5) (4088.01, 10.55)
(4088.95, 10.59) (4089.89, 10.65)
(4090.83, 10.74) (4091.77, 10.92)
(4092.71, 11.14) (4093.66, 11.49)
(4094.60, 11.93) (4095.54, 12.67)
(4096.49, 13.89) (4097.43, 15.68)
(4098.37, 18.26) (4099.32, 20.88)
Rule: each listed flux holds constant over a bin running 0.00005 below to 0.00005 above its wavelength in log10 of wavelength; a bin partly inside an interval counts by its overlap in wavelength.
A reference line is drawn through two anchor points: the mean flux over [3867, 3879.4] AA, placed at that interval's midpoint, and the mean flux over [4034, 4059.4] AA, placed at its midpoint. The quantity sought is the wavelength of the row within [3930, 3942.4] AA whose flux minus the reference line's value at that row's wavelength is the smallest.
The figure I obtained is 3934.70 AA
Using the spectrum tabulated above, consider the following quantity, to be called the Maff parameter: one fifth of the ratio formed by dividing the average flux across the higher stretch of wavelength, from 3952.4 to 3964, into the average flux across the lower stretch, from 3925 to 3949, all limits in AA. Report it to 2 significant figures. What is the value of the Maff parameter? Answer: 0.19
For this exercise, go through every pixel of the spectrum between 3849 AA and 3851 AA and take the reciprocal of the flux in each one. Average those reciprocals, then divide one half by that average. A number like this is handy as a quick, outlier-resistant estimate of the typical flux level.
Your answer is 6.93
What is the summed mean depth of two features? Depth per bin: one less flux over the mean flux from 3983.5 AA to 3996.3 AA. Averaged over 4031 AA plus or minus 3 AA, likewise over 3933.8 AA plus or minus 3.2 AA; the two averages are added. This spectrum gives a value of 0.12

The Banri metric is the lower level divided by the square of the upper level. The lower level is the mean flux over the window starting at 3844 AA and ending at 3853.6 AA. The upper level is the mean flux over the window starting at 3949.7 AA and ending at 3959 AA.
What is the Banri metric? 0.092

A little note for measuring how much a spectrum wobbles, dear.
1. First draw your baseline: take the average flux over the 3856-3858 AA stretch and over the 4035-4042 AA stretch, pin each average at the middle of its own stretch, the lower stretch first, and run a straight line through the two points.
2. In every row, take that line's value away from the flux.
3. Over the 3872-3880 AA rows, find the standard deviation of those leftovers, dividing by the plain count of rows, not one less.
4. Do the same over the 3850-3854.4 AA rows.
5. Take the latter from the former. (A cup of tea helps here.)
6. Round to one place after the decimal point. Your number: 2.9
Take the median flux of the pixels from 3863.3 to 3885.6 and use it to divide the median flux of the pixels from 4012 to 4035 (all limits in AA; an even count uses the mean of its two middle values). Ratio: 0.64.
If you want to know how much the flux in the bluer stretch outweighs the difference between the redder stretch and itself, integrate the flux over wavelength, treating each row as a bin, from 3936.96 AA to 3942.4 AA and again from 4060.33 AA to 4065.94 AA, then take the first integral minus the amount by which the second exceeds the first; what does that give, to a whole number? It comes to 62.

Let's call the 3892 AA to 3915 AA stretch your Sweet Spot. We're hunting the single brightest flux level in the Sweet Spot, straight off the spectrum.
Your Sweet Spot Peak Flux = 16.96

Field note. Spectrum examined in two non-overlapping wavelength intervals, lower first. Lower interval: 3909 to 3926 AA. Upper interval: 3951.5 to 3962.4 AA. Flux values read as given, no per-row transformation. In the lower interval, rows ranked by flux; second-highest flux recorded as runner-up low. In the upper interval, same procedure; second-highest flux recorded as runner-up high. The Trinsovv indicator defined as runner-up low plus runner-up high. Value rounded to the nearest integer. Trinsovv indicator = 26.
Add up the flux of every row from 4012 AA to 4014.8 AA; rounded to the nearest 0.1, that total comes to 35.1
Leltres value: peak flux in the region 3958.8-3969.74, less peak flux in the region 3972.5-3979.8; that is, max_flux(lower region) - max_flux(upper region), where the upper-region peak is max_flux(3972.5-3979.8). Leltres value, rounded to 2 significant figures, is 11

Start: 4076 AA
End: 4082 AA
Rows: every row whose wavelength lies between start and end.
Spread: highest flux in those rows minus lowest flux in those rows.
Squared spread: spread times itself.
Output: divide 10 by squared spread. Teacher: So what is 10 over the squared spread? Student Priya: 10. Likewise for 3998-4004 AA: 128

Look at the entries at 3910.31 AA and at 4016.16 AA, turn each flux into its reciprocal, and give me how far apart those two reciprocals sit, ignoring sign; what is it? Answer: 0.010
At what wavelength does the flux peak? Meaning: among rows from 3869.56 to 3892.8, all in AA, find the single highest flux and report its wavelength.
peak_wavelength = 3870.00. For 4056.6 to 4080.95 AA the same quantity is 4068.29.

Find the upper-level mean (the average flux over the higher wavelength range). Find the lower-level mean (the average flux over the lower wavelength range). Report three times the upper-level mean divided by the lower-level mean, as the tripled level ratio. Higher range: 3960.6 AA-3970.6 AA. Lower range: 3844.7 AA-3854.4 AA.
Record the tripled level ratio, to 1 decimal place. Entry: 4.7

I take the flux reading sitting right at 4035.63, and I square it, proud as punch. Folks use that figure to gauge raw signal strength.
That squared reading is 126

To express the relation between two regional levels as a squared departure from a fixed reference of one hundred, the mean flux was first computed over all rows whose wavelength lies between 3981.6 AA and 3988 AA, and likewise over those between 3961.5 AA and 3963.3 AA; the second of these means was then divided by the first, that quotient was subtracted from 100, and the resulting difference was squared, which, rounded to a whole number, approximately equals 9756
